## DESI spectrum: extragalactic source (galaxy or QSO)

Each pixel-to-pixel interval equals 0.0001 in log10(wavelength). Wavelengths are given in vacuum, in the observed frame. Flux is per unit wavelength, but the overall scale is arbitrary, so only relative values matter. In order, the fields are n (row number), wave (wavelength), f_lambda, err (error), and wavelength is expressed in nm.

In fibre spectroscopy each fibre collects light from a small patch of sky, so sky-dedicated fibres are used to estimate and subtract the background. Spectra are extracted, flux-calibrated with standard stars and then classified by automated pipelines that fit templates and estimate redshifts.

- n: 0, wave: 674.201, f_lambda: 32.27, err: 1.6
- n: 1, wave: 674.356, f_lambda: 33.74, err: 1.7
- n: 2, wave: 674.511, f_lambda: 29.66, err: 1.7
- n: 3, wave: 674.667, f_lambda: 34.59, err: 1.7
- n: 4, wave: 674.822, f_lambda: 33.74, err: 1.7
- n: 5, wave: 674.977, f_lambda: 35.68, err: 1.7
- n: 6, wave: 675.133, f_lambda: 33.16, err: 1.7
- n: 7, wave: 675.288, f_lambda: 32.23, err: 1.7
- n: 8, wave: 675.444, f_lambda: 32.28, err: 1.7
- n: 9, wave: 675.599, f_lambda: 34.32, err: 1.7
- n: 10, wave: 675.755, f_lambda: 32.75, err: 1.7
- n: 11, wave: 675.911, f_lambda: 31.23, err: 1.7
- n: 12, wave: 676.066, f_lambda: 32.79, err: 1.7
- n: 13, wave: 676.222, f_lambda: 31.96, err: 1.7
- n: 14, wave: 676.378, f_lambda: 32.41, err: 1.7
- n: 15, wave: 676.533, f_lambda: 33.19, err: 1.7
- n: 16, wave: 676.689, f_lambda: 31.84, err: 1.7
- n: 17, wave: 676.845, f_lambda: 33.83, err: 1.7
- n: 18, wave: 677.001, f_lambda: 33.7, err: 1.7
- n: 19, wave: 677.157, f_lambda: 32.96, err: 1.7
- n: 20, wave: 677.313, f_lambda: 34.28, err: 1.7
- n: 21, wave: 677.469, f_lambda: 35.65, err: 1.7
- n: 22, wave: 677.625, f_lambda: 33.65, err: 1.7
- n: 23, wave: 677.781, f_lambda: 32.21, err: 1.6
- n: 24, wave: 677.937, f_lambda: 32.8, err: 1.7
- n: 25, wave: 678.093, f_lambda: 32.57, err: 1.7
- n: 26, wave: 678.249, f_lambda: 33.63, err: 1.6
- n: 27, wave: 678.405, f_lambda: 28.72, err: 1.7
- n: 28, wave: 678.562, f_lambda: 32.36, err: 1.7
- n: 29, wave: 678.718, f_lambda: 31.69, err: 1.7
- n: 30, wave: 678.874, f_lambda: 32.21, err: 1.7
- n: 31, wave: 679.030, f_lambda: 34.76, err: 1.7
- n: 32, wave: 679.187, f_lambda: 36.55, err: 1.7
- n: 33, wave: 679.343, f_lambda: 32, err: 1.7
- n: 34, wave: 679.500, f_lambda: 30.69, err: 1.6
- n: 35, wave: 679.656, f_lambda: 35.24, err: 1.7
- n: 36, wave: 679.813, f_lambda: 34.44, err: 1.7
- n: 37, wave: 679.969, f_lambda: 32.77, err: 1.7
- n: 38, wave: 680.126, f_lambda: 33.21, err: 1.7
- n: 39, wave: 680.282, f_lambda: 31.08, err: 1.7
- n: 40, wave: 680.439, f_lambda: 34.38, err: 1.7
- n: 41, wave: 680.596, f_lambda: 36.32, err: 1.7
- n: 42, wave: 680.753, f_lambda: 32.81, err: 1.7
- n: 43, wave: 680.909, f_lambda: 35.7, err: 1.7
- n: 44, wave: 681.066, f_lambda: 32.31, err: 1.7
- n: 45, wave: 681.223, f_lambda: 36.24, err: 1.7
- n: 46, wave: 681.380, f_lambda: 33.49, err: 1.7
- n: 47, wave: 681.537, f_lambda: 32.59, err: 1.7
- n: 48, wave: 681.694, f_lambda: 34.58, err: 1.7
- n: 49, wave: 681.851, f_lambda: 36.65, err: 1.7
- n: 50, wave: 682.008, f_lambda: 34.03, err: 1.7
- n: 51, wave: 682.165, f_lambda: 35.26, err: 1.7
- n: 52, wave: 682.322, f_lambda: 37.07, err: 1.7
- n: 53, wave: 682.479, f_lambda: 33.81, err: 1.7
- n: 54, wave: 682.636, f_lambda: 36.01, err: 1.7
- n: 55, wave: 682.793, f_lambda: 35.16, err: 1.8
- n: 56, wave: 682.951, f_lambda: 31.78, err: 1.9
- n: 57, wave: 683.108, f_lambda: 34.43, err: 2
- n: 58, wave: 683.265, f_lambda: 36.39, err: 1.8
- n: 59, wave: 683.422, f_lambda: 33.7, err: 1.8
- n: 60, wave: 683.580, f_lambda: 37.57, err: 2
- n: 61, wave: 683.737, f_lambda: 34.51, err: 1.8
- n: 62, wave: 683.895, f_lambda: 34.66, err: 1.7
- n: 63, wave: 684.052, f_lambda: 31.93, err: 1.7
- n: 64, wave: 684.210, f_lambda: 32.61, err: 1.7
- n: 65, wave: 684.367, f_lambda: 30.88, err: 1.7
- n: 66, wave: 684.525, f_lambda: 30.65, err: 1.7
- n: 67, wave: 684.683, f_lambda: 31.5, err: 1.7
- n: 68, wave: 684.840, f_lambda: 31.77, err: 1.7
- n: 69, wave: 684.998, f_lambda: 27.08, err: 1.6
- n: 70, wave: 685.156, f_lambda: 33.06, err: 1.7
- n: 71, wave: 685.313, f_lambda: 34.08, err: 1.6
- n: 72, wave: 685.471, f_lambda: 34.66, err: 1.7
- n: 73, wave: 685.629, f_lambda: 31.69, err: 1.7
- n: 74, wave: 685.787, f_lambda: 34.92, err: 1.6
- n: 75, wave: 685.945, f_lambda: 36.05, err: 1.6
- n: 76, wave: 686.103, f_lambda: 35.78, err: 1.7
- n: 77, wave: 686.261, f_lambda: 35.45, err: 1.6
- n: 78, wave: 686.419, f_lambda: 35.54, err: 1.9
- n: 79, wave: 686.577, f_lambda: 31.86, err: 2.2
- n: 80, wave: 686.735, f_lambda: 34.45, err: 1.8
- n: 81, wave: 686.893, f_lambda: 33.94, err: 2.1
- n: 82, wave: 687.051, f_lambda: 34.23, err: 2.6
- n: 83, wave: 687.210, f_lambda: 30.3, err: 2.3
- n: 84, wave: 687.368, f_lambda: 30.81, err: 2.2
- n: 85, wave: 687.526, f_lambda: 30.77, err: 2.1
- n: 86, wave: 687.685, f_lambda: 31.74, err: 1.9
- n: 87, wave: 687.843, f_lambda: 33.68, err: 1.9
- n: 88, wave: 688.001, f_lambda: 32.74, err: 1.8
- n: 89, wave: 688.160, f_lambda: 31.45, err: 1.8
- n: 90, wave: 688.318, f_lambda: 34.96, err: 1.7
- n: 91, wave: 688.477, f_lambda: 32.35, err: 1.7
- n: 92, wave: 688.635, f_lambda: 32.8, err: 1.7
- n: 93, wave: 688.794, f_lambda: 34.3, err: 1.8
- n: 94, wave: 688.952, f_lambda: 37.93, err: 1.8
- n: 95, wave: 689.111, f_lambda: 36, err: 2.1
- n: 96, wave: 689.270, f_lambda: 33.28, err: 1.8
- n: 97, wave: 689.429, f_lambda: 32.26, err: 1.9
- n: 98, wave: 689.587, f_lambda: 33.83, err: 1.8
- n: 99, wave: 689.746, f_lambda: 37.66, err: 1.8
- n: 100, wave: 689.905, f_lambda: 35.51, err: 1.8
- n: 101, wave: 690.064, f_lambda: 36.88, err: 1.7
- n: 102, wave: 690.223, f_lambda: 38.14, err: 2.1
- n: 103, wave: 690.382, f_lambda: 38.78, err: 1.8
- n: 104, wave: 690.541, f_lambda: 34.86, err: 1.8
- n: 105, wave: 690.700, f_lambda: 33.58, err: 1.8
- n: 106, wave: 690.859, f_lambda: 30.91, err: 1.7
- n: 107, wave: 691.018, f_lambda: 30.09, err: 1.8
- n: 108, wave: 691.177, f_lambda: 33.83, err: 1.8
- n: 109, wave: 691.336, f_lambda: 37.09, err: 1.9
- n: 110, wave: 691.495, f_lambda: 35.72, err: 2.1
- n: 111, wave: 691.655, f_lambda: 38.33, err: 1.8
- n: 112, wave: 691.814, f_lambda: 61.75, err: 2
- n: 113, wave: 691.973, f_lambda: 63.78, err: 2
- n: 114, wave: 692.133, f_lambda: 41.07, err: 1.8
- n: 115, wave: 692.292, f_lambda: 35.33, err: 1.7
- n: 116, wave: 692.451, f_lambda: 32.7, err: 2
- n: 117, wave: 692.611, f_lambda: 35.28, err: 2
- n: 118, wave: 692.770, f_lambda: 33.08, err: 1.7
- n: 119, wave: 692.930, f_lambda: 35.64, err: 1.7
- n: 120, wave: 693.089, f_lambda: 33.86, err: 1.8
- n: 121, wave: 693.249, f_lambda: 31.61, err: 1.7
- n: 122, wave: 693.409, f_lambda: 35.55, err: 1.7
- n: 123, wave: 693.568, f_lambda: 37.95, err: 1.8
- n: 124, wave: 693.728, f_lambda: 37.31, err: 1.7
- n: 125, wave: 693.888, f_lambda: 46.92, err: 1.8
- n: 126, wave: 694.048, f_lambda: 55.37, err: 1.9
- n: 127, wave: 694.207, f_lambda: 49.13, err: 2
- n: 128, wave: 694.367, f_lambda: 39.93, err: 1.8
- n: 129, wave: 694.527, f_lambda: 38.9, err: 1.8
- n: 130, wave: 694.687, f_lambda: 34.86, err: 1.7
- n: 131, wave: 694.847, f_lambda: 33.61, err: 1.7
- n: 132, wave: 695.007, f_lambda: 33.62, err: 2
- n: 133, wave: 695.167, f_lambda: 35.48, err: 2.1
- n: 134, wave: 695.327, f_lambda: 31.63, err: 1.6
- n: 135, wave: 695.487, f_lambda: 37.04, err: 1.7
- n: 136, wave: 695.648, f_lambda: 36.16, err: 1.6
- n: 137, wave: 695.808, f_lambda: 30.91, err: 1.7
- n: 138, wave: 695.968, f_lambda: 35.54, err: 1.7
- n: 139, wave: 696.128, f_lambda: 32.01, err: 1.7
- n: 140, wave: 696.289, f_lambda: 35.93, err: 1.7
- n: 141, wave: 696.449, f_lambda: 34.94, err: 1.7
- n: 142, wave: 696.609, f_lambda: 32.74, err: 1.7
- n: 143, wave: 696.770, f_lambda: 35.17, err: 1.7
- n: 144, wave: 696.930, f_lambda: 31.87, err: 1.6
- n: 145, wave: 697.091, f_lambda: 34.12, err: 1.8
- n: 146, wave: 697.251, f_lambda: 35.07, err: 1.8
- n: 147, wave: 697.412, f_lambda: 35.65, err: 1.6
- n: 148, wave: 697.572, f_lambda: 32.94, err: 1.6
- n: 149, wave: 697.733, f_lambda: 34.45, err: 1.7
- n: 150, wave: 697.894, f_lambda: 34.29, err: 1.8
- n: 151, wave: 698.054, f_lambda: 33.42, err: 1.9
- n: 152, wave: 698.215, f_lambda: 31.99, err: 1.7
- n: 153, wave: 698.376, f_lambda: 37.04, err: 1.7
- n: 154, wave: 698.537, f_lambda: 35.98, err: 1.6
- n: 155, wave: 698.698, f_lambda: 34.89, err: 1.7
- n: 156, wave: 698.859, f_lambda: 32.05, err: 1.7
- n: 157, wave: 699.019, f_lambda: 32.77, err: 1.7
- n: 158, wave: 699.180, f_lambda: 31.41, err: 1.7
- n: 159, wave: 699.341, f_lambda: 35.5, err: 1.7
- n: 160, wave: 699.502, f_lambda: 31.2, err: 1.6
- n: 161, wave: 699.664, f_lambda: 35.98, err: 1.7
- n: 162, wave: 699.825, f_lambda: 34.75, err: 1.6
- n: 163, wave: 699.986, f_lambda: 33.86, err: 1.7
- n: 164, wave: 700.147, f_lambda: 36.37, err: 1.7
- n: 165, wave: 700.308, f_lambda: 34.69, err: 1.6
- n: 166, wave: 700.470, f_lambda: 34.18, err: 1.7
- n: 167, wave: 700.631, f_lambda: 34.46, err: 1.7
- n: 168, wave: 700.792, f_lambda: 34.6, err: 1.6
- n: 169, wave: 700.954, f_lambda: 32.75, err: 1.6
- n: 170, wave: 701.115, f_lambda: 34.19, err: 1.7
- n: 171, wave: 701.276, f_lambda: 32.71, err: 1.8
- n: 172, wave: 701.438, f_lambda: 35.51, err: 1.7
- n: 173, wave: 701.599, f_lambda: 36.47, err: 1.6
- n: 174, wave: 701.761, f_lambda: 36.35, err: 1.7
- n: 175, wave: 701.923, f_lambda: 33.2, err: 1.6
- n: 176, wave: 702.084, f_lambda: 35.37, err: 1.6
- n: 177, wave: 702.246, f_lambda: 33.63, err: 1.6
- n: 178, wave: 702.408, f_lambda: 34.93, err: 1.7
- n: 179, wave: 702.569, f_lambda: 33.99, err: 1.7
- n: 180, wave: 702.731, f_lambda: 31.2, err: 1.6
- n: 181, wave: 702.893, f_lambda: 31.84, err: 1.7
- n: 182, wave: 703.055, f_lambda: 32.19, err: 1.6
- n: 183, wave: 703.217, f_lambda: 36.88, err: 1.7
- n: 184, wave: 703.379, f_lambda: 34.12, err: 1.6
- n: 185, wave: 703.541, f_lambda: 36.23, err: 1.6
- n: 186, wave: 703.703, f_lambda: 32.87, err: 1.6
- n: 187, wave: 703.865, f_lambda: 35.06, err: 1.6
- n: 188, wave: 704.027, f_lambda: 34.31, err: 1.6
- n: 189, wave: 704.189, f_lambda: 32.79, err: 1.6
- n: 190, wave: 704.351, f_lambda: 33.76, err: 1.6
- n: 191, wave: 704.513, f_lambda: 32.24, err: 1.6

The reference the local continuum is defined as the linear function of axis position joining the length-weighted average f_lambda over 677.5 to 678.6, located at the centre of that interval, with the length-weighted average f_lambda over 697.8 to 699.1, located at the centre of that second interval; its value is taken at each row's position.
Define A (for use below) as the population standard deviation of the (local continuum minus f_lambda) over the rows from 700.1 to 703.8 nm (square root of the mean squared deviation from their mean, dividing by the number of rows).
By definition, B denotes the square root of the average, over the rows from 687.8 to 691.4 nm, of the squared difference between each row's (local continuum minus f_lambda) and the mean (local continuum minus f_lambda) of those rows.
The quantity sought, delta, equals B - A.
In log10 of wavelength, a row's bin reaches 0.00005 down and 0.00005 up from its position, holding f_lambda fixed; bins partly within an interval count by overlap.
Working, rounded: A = 1.6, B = 2.4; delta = 0.8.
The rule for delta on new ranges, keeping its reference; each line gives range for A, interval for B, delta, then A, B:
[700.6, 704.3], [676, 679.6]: 0.0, 1.5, 1.6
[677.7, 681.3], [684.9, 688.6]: 0.3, 1.9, 2.1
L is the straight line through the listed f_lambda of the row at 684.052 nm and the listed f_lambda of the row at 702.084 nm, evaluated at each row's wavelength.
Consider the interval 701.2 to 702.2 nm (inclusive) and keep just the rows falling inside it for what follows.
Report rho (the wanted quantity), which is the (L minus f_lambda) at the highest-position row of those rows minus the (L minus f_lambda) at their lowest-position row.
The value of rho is -2.5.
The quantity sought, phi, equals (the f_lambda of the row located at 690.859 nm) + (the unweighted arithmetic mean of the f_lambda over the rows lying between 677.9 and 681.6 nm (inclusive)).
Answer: 64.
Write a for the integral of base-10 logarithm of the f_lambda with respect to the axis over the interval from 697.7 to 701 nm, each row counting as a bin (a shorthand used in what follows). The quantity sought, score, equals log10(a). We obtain 0.704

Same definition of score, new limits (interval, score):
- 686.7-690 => 0.702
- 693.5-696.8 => 0.714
